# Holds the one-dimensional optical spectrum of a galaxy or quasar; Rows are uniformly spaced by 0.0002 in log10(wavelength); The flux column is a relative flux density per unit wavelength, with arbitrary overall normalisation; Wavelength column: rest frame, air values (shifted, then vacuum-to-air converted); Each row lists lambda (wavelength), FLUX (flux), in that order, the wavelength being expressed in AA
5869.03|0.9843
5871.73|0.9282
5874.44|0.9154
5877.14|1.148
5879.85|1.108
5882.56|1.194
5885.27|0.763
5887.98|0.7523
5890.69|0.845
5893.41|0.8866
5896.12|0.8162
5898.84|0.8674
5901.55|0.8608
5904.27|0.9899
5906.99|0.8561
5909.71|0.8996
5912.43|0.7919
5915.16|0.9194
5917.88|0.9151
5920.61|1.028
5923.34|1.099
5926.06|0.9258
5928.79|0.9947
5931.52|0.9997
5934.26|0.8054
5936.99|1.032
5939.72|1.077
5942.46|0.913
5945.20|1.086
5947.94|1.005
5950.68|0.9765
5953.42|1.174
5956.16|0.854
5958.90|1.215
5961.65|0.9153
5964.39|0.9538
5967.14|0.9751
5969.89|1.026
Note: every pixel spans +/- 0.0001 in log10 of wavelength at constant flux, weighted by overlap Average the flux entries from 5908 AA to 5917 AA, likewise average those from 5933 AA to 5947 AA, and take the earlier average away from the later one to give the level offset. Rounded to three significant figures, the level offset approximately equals 0.112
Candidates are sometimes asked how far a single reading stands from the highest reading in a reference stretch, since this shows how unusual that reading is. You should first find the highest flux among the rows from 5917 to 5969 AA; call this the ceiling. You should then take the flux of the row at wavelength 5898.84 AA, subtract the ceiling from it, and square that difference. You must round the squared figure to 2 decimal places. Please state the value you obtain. 0.12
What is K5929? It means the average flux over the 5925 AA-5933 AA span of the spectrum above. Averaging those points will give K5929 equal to 0.97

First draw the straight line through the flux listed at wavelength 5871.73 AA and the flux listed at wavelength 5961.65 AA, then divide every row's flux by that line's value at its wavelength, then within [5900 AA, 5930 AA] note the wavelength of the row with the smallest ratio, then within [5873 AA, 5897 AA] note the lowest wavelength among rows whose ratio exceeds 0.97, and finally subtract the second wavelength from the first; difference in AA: 38.0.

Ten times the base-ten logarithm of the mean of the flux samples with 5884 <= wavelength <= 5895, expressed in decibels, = -0.9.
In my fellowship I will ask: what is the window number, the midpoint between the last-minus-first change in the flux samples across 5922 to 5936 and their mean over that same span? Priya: 0.34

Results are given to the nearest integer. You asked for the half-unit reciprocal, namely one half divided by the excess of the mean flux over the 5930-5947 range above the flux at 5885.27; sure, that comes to 2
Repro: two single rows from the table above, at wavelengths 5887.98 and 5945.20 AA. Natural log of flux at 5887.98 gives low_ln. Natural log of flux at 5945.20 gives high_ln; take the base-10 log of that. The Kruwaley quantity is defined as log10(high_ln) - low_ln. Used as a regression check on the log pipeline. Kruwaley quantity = -0.80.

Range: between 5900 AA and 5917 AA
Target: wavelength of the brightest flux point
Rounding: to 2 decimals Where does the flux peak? 5904.27 AA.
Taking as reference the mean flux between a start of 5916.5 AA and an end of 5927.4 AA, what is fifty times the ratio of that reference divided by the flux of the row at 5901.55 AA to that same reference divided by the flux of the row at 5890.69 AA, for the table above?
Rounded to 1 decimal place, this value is 49.1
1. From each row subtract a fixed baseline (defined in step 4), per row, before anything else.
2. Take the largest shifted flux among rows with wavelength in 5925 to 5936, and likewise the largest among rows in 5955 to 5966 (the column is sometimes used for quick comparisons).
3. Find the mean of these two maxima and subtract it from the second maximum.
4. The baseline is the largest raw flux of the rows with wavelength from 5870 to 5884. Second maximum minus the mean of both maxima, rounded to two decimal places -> 0.11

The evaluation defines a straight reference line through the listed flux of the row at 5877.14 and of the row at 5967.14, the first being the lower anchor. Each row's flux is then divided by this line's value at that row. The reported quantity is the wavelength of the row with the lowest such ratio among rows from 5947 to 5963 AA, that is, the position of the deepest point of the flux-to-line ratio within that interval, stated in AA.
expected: 5956.16 AA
